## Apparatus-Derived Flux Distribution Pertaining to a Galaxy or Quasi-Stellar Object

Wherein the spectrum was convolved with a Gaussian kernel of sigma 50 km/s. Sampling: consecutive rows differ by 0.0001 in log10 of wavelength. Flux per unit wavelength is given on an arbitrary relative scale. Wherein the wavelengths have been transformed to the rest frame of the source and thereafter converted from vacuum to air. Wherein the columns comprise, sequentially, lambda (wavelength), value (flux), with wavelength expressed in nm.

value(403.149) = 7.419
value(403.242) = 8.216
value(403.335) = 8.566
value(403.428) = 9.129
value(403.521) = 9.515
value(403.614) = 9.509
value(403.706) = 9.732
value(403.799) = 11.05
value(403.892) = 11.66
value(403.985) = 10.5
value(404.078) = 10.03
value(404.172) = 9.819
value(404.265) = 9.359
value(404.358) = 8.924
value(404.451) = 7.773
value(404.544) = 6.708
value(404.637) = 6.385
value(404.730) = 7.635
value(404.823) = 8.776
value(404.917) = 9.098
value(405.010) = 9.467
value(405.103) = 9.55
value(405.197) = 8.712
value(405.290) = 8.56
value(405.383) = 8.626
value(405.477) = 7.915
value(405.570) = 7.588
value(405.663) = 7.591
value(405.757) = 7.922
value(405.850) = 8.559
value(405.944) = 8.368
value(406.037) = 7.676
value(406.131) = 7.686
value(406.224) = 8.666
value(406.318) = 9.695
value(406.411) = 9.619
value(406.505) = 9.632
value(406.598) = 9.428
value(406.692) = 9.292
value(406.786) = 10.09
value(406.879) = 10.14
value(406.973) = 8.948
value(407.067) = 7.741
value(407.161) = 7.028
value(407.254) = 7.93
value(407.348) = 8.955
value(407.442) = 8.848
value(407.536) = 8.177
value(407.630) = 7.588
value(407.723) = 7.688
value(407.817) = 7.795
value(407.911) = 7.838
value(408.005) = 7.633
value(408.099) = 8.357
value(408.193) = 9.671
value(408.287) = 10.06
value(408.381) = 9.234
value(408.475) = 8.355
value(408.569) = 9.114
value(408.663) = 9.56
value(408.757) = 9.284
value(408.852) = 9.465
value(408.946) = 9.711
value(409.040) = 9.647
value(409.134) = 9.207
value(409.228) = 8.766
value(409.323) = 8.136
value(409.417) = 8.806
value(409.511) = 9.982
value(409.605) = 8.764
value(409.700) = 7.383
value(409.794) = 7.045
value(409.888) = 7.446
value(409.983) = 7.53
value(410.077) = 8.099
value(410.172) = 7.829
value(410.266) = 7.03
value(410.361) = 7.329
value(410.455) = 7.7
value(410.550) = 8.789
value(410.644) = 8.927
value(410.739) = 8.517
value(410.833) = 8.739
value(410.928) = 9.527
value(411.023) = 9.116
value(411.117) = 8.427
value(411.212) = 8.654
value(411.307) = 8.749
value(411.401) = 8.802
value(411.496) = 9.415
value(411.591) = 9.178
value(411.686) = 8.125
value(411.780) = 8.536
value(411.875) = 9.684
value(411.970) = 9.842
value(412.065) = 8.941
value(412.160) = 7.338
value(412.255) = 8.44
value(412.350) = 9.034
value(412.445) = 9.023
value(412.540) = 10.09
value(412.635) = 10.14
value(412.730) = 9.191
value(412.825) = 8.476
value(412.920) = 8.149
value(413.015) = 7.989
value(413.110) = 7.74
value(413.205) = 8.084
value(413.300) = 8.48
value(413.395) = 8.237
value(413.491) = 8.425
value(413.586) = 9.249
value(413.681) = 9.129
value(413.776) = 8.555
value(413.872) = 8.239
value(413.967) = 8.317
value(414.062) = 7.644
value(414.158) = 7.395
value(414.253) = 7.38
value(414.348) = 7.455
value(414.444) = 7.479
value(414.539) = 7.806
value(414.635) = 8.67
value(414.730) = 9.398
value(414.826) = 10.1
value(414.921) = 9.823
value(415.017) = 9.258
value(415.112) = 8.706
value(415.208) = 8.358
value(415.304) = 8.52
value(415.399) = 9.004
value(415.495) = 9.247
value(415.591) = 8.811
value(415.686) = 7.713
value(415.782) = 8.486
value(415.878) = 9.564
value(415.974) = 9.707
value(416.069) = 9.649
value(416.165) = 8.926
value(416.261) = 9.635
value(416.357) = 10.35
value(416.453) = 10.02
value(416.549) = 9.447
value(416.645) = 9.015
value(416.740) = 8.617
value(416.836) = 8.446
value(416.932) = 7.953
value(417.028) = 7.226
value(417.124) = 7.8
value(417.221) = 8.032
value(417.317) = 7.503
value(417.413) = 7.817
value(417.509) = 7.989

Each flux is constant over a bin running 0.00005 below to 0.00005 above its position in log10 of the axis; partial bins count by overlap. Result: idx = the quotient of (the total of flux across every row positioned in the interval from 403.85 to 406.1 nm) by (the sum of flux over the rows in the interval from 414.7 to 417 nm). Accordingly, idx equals 0.95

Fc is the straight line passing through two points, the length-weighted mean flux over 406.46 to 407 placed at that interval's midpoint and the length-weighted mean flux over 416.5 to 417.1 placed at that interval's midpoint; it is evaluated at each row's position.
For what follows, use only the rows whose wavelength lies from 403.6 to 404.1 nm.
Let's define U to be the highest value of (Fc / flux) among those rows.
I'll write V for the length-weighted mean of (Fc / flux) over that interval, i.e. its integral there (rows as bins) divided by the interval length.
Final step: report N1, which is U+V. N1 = 2.01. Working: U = 1.05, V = 0.96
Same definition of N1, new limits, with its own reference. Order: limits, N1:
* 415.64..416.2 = 2.06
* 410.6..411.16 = 2.11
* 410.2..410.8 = 2.46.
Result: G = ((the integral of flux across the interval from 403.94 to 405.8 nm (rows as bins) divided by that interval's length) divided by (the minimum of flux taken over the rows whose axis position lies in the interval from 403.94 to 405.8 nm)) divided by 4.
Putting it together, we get 0.334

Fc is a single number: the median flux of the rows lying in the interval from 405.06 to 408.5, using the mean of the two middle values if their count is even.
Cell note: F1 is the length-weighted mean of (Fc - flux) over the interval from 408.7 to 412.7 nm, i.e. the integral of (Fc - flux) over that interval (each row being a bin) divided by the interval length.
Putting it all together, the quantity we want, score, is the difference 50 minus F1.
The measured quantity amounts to 50.1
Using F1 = -0.14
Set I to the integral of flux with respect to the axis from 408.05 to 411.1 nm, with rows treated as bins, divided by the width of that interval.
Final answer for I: 8.66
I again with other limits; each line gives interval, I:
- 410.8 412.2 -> 8.88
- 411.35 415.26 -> 8.64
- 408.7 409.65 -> 9.18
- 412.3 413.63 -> 8.73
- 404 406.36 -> 8.47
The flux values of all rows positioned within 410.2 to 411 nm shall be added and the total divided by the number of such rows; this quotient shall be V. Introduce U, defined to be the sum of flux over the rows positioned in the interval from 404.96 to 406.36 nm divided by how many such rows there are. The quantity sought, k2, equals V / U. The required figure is 0.99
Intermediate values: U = 8.44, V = 8.3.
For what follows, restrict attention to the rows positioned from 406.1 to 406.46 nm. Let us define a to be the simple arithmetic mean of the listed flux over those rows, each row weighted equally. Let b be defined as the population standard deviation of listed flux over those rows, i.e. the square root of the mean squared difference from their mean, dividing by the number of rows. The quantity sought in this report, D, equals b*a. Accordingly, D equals 7.3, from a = 8.9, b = 0.82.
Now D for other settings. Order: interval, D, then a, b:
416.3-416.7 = 5.0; 9.7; 0.51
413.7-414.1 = 2.7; 8.2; 0.34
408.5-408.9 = 1.6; 9.4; 0.17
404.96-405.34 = 4.0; 9.1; 0.44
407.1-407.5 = 6.4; 8.2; 0.78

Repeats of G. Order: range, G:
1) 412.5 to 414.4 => 0.285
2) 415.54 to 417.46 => 0.302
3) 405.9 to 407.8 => 0.308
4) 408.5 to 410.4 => 0.303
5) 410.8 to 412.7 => 0.306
